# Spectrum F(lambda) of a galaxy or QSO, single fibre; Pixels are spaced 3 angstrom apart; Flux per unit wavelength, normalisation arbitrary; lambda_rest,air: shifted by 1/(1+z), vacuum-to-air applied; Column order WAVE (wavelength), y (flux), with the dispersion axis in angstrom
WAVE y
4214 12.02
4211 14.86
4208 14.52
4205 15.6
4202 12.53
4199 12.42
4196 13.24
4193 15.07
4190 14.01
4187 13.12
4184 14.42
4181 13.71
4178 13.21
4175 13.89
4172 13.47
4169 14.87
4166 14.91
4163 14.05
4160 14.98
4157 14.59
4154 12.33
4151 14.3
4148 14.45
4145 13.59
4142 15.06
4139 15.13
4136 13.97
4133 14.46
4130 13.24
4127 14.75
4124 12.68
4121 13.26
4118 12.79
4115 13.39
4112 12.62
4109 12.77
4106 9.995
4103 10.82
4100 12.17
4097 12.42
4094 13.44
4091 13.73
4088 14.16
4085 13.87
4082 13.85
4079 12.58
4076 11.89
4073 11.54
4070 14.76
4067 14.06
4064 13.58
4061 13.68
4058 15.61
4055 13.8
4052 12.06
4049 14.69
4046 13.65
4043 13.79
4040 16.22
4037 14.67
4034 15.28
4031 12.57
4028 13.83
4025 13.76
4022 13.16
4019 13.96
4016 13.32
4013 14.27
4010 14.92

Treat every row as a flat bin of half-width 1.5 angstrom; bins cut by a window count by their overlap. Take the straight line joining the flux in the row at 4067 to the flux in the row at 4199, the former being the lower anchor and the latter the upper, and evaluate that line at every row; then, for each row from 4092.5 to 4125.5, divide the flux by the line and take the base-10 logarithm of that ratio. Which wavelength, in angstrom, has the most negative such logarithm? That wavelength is 4106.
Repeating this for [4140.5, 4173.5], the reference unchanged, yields 4154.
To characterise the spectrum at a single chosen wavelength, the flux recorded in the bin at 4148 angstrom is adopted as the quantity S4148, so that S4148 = 14.45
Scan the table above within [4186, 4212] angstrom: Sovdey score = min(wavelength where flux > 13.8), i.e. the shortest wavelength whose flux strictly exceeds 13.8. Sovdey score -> 4190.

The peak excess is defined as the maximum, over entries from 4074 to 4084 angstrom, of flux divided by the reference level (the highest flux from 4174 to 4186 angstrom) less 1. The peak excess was -0.040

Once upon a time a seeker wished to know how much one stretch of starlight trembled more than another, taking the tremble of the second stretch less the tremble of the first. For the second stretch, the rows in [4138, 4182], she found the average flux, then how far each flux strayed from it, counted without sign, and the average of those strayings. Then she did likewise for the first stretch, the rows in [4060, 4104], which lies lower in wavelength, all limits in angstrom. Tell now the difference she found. -0.3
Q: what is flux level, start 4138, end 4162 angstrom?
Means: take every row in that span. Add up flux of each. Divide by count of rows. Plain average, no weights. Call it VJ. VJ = 14.3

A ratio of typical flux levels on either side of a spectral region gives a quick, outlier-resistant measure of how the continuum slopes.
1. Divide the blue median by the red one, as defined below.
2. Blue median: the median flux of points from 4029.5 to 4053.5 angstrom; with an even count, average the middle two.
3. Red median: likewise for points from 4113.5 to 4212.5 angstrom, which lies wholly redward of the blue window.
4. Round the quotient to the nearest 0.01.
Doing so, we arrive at 1.02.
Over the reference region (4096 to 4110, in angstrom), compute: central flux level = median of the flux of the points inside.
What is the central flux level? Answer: 12.2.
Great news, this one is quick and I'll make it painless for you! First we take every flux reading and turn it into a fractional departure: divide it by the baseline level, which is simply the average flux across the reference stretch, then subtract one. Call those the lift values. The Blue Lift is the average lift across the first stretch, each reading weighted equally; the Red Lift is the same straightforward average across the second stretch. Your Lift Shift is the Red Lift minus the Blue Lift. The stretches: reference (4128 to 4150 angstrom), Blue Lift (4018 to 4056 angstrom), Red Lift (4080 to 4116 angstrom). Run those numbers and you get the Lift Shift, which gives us -0.08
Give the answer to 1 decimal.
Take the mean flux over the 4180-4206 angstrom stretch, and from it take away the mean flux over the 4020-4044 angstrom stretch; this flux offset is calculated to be -0.4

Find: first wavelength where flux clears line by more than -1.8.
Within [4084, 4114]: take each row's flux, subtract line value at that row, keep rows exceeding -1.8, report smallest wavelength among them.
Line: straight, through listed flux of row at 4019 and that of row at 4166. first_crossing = 4085 angstrom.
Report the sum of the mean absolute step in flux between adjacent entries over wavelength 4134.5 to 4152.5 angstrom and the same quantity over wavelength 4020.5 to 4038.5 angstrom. 1.8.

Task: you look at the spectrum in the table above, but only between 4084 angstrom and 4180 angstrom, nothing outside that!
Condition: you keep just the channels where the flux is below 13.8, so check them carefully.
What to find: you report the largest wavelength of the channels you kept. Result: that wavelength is 4178 angstrom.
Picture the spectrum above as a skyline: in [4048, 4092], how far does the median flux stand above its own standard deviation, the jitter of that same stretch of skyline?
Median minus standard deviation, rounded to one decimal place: 12.7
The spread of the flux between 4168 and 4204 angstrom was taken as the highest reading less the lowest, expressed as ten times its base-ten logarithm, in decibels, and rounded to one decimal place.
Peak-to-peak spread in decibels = 4.2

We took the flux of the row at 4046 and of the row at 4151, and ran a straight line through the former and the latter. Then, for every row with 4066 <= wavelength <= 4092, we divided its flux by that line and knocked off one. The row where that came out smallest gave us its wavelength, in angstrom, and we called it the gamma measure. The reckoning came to 4073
